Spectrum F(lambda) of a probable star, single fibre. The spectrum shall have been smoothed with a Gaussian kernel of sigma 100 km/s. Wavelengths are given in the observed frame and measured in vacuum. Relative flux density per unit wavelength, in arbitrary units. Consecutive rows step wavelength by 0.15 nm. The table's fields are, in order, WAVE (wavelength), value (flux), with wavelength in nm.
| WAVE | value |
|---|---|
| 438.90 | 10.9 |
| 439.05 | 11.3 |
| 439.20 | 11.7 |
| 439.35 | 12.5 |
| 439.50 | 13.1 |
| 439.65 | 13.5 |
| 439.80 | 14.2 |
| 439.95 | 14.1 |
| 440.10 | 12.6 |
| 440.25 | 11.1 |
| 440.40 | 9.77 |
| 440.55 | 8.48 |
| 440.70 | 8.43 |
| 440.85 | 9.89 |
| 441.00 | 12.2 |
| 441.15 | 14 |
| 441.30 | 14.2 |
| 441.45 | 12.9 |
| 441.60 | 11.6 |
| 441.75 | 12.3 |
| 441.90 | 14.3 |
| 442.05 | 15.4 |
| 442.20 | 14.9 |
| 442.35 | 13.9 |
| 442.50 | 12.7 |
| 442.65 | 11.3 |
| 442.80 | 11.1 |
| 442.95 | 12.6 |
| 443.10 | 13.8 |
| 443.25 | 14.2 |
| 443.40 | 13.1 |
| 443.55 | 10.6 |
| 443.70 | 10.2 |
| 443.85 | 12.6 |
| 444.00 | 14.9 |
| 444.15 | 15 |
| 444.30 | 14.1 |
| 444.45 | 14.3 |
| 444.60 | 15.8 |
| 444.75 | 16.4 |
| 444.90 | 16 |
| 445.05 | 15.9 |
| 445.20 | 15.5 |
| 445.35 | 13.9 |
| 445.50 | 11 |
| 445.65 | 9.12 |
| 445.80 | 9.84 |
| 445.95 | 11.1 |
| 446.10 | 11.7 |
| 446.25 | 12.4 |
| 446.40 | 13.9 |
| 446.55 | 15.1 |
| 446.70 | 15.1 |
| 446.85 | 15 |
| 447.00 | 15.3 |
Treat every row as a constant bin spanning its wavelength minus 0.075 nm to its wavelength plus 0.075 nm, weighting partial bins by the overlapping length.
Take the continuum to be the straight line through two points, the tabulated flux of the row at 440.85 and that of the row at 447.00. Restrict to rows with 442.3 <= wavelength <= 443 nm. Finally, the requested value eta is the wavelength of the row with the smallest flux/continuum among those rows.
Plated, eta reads 442.80 nm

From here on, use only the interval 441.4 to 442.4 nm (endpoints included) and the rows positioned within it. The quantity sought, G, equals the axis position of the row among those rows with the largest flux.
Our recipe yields 442.05 nm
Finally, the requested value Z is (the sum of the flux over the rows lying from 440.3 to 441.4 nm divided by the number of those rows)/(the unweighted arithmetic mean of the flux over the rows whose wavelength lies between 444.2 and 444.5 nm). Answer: 0.8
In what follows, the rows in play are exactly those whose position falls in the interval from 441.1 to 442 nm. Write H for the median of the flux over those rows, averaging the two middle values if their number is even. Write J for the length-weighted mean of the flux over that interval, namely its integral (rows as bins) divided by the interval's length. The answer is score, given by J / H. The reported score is 0.99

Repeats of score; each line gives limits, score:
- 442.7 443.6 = 0.98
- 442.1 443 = 1.01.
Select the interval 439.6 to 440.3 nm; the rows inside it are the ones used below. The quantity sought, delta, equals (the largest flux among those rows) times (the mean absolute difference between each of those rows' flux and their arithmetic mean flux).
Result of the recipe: 14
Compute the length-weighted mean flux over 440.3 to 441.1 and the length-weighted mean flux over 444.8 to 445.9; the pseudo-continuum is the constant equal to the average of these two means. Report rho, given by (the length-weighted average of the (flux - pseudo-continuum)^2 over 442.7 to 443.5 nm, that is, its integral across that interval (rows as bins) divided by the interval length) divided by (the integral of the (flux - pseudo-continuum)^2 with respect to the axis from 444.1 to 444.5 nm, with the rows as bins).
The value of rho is 0.9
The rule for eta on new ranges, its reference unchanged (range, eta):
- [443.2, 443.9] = 443.70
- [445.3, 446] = 445.65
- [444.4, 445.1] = 444.45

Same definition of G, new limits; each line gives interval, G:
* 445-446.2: 445.05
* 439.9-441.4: 441.30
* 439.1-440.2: 439.80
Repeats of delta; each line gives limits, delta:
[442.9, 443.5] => 8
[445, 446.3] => 30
